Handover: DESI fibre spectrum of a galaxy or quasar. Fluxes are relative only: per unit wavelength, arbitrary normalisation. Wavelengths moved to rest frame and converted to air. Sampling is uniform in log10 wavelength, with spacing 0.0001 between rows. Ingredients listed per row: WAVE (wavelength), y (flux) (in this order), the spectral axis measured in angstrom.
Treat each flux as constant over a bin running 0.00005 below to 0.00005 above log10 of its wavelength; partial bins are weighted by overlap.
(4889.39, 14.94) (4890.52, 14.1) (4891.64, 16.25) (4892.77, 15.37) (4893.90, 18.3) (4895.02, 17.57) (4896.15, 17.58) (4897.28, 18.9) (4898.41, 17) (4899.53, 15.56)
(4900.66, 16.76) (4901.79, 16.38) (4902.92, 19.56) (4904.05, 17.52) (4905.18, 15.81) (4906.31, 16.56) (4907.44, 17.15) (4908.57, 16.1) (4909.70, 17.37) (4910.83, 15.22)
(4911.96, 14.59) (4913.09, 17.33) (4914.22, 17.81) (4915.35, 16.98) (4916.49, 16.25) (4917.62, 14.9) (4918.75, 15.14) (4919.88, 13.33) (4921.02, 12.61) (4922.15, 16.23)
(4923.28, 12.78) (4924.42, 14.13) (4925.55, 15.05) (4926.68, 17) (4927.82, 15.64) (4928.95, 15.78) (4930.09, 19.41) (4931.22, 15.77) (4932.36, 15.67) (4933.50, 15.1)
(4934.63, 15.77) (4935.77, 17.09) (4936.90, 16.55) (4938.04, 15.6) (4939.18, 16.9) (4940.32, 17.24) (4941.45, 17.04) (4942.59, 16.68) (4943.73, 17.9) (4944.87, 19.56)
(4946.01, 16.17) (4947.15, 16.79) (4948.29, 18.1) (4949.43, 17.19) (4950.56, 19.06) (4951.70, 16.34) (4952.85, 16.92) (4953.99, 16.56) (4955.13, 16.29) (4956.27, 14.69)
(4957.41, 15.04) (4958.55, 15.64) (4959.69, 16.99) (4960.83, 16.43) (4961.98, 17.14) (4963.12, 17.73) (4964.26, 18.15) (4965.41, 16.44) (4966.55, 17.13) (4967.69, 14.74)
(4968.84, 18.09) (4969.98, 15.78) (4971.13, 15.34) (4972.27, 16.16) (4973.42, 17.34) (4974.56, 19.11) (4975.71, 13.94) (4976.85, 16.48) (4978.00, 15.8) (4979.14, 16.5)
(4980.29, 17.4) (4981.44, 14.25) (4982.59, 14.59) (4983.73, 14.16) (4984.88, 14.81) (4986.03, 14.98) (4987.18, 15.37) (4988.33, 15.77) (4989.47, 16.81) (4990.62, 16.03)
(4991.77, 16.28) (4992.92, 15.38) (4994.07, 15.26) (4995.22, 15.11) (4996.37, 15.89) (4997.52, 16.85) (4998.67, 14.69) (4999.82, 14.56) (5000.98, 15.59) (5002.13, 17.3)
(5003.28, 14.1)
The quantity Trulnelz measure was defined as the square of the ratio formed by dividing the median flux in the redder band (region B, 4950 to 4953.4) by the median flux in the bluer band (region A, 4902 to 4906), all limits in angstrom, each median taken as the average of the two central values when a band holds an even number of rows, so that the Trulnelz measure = 0.93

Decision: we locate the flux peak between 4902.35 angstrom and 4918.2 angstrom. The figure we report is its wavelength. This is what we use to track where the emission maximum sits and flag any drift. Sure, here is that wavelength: 4902.92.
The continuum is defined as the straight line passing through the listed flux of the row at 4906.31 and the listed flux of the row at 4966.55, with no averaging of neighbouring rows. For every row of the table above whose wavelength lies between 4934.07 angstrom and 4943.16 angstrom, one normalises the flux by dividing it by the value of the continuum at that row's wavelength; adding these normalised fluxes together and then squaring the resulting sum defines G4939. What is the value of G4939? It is 62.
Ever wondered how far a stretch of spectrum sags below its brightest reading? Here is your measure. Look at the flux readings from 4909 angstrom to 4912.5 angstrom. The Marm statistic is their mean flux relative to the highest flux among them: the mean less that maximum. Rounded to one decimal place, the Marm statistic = -1.6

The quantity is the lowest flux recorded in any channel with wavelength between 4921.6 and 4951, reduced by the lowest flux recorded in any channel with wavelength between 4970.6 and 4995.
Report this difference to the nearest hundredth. -1.16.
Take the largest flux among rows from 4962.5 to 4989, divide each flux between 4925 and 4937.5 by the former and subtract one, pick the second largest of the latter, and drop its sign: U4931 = 0.106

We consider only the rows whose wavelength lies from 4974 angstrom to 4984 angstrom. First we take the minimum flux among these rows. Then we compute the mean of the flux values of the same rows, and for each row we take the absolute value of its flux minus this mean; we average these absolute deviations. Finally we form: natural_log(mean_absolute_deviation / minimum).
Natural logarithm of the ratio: -2.3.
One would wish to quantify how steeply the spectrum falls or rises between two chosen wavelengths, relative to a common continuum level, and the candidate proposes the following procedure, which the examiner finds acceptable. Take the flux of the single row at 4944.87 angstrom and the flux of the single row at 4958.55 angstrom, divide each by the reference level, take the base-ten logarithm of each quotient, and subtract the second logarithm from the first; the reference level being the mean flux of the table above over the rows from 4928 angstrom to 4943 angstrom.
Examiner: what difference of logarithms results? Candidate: 0.097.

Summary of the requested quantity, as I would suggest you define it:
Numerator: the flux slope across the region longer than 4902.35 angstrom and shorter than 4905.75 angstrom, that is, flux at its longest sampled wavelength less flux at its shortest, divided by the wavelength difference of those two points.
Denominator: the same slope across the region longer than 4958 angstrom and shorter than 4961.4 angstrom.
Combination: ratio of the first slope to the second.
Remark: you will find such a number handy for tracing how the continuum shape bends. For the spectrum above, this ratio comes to -4.8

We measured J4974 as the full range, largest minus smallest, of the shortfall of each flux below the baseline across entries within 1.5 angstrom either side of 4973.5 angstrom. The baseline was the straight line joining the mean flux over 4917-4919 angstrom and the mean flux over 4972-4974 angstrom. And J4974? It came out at 2.9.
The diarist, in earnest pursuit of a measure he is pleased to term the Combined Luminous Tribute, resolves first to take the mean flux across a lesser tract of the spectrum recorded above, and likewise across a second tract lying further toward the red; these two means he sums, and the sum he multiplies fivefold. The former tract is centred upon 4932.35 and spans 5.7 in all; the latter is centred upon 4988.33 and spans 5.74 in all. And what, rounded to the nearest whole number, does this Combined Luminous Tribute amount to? 161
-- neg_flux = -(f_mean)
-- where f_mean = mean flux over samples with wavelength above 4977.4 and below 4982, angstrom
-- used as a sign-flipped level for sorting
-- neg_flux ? -16.0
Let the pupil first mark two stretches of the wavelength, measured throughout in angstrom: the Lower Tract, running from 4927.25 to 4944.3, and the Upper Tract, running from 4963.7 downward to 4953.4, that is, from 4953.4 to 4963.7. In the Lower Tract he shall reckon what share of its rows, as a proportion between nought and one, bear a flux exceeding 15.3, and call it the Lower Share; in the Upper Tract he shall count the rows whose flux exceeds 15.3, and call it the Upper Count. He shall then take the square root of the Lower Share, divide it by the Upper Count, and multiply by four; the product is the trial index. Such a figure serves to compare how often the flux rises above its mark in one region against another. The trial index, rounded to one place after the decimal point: 0.6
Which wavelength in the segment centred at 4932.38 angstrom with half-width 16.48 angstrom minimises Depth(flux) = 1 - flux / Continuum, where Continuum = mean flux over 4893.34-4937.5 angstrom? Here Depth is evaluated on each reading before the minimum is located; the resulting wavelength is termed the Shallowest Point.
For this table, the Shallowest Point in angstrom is 4944.87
